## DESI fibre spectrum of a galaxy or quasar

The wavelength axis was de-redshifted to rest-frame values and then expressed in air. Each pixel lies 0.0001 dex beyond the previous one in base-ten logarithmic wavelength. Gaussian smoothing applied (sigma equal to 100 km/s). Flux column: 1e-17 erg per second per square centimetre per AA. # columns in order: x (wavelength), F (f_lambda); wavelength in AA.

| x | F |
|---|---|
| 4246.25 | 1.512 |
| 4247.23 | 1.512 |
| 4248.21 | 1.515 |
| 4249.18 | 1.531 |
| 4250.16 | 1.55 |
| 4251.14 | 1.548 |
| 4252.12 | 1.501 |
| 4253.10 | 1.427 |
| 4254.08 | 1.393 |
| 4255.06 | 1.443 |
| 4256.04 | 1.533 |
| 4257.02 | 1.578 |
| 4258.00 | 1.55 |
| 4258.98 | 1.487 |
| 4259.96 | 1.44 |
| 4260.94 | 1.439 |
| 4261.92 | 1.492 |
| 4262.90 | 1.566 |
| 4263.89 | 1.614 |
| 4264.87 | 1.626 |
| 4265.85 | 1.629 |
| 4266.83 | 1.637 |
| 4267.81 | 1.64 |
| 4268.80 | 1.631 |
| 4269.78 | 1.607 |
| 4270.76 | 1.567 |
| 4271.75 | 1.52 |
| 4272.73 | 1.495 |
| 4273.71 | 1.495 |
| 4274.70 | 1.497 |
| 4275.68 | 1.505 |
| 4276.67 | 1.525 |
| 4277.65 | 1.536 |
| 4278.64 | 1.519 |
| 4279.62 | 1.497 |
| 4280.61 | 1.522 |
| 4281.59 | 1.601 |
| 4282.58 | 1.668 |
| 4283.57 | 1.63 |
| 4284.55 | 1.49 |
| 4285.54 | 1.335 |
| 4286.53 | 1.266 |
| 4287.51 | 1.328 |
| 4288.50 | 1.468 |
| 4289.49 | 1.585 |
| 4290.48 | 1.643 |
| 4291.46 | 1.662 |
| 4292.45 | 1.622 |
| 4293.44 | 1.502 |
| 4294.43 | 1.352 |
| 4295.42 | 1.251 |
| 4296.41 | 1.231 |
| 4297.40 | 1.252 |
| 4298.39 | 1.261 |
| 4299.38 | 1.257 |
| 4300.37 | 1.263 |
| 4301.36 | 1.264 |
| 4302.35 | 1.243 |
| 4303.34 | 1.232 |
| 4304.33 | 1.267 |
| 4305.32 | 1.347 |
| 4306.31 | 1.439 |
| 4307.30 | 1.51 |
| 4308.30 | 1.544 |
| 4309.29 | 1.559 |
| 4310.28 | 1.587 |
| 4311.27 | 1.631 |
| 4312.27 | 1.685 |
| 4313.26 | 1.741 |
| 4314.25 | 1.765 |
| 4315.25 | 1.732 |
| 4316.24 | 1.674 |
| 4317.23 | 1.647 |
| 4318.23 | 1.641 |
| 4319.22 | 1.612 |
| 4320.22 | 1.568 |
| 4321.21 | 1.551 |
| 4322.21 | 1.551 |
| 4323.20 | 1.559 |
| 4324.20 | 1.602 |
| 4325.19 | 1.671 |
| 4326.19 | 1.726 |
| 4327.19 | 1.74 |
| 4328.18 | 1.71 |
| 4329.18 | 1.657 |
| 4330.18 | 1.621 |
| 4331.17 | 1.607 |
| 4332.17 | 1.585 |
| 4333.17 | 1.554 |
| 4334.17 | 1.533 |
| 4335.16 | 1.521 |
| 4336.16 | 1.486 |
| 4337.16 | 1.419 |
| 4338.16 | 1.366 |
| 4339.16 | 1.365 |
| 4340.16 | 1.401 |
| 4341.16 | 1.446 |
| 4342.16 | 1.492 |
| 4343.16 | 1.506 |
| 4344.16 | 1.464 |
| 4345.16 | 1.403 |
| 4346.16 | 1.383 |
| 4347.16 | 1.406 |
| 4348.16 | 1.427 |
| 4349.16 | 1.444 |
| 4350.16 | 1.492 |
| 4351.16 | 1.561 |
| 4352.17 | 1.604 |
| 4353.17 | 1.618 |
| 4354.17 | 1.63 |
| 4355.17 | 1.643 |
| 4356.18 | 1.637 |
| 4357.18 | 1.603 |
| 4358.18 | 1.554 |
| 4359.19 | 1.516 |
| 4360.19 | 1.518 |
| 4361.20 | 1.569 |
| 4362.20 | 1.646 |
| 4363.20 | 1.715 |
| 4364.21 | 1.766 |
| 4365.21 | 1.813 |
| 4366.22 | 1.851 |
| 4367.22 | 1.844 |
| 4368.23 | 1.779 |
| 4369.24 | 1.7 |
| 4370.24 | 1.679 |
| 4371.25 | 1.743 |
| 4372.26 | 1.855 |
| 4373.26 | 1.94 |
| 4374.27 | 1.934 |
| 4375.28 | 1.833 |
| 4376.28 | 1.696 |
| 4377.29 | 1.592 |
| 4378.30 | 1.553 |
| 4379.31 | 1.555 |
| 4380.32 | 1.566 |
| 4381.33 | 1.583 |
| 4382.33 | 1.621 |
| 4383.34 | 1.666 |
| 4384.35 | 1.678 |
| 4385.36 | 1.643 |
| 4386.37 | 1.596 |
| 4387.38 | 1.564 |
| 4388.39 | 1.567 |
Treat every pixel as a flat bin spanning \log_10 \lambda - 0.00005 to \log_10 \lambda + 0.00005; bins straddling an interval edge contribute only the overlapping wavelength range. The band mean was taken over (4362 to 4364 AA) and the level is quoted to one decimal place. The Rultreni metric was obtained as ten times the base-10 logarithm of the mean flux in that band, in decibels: 2.3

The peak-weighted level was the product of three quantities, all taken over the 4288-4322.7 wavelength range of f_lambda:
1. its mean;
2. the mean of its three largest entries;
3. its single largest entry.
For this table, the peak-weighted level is 4.59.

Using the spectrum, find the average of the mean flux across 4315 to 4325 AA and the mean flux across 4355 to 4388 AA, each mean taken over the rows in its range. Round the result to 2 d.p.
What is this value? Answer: 1.65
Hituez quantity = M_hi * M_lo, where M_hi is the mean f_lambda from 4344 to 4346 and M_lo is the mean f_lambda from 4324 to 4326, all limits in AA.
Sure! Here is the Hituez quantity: 2.35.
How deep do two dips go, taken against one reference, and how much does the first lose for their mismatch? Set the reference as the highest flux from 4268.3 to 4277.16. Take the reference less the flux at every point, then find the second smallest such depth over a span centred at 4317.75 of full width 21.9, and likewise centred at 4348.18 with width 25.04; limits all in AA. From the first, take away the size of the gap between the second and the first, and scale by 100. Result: -21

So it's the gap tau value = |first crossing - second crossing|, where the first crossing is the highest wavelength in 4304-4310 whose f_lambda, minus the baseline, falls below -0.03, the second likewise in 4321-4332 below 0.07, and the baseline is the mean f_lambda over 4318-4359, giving 23.9 AA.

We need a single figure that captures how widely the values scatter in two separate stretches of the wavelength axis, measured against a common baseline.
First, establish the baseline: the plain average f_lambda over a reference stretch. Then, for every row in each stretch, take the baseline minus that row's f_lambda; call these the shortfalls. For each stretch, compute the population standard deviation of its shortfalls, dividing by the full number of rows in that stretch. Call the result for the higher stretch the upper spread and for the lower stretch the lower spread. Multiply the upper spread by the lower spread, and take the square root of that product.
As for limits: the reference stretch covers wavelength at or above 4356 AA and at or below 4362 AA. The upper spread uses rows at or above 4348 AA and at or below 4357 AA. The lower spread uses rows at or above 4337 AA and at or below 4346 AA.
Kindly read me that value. 0.063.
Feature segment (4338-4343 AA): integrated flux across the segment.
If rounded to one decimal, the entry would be 7.1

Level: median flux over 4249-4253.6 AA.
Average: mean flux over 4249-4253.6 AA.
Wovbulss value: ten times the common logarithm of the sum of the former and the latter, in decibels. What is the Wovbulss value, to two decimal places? 4.83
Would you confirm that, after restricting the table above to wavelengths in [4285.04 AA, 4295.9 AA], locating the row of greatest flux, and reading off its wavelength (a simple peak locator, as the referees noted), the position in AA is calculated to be 4291.46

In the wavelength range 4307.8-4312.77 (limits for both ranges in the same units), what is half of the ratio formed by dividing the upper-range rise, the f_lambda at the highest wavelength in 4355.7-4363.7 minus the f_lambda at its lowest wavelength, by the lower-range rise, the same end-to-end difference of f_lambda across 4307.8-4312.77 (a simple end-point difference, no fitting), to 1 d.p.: 0.3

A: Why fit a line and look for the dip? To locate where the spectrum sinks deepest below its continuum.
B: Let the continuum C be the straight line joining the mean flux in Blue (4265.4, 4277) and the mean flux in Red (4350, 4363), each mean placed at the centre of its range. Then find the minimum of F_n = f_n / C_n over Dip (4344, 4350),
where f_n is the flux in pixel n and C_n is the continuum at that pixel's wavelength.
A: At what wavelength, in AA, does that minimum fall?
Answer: 4346.16 AA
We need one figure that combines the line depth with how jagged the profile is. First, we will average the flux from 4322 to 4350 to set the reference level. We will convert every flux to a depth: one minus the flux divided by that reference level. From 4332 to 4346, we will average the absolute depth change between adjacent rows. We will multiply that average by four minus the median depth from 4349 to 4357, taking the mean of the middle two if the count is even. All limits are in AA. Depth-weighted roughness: 0.095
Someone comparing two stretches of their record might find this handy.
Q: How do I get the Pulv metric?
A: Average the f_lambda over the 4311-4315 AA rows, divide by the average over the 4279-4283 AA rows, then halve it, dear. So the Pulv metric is 0.54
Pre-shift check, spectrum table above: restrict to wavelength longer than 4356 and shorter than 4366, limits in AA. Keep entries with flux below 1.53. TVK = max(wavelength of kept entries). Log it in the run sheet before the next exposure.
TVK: 4360.19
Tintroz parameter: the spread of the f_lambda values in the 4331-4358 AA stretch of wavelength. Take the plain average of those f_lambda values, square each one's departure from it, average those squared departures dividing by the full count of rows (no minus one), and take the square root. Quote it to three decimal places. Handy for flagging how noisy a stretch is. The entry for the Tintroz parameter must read 0.089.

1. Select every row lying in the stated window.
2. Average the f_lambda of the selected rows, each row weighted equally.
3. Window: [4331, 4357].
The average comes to 1.50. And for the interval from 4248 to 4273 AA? 1.54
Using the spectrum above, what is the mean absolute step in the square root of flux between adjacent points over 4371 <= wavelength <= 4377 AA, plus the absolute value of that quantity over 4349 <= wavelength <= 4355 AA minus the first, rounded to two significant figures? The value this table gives 0.050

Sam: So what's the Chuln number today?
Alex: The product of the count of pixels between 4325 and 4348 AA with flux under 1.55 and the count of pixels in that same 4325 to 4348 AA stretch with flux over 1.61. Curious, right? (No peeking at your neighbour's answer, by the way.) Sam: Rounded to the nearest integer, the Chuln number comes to 84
